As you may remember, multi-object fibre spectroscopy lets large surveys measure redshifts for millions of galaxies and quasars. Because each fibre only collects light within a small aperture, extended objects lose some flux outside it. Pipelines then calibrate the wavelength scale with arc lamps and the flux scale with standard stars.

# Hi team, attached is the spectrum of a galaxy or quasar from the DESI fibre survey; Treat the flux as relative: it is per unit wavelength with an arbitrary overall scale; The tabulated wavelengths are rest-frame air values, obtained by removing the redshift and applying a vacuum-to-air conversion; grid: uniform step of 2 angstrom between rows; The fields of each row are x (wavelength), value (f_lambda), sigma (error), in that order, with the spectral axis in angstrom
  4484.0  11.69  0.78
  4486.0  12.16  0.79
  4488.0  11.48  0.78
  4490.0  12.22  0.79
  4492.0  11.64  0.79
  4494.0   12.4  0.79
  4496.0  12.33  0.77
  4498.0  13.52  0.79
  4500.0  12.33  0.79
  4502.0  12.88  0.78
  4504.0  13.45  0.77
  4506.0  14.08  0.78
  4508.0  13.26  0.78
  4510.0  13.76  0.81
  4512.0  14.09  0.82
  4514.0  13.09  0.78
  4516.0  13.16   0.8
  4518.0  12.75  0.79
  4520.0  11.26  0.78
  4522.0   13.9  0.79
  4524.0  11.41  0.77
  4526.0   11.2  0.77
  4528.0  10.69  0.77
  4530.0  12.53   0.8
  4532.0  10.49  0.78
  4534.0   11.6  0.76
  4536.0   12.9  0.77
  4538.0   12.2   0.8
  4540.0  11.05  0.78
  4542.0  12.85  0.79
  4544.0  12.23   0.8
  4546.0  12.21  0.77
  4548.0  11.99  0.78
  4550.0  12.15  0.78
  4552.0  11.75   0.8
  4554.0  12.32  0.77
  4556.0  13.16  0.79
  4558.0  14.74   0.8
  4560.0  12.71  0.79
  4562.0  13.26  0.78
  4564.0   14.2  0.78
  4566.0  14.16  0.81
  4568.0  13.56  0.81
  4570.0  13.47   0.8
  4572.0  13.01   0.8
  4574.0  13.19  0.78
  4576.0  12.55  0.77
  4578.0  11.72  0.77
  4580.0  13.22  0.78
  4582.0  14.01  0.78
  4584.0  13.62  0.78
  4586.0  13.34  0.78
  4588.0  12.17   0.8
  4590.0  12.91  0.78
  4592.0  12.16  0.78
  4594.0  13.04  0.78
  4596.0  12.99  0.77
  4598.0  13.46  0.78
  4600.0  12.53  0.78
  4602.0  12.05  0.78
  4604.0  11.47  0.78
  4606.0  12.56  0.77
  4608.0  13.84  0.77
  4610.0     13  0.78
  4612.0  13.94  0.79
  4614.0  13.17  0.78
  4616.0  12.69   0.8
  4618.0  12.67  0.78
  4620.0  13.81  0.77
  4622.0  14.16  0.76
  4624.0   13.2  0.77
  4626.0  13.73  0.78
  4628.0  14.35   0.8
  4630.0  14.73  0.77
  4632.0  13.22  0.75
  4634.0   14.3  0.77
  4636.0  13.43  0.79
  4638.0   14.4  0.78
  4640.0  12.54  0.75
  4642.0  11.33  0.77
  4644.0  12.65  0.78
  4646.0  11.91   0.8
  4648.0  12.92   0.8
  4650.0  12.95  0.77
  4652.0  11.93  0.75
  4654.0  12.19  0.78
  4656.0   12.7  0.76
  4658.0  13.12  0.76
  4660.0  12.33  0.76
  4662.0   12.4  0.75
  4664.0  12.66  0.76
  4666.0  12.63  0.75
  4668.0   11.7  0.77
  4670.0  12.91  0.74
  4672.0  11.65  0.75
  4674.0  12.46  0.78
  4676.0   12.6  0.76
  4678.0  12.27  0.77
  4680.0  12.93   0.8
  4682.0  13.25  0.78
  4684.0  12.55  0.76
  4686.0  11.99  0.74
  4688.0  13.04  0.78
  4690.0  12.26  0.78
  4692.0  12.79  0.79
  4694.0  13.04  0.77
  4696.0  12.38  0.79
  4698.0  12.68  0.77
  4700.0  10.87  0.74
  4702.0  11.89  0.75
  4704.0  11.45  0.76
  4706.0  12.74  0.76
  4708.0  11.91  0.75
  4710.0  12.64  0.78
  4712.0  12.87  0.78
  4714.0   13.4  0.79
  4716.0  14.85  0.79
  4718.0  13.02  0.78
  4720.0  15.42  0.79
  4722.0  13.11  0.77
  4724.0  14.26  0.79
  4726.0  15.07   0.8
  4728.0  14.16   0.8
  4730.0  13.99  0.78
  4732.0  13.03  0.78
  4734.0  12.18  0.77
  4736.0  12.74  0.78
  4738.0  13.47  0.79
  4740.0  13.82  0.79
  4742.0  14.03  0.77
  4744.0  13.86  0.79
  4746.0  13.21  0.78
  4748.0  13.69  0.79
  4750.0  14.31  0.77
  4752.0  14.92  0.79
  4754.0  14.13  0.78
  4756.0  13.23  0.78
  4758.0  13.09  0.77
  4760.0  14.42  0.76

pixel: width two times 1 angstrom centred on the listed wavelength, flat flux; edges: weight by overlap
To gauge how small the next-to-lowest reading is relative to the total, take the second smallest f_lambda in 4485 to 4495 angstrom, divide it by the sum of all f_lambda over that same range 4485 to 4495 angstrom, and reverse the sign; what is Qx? -0.194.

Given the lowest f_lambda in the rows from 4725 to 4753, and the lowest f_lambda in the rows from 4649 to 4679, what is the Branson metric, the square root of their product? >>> 11.9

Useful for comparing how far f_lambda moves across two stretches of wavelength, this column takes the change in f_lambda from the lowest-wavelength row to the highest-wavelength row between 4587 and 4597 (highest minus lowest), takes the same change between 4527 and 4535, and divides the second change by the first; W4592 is 1.1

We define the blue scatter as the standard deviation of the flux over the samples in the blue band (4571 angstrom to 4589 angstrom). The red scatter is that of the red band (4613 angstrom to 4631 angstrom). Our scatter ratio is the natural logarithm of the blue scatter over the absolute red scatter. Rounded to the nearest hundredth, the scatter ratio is -0.01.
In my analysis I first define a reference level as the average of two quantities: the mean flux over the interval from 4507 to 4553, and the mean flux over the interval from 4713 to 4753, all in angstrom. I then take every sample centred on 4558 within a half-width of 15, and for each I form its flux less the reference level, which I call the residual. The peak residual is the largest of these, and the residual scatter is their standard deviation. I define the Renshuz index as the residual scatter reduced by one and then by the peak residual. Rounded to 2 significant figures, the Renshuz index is -1.8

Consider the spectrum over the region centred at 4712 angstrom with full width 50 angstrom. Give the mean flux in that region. 13.0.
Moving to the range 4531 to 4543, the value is 11.8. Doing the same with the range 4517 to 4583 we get 12.6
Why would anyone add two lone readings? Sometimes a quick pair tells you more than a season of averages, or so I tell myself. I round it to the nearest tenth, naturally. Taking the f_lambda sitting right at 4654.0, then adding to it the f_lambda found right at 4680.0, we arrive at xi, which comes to 25.1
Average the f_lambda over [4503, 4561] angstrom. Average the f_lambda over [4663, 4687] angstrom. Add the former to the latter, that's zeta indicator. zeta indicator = 25.0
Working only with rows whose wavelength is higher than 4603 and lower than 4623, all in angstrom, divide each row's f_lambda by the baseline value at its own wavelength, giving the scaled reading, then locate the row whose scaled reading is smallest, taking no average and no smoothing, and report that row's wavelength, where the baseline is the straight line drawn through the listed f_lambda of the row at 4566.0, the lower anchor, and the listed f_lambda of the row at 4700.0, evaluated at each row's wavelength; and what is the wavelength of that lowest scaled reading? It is 4604.0 angstrom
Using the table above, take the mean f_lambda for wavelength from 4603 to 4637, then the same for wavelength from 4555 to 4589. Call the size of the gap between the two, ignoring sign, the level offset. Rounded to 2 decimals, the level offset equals 0.13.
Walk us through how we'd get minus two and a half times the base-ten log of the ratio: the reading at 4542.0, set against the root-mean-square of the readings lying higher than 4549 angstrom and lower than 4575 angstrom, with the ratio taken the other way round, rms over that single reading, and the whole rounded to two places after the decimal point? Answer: -0.03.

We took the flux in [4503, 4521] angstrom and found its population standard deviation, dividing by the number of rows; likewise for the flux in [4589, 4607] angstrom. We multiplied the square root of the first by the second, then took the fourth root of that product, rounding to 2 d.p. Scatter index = 0.85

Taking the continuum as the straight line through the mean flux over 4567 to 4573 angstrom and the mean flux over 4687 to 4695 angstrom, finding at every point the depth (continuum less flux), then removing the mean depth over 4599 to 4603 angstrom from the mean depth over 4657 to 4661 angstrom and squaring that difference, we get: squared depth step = 0.50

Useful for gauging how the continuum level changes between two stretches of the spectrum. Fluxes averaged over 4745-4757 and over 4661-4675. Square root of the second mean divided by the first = 0.94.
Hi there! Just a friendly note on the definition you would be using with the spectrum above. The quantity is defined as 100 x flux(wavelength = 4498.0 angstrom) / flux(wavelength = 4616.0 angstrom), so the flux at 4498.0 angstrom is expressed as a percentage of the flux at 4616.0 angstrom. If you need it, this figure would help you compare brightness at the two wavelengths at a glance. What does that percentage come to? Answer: 107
